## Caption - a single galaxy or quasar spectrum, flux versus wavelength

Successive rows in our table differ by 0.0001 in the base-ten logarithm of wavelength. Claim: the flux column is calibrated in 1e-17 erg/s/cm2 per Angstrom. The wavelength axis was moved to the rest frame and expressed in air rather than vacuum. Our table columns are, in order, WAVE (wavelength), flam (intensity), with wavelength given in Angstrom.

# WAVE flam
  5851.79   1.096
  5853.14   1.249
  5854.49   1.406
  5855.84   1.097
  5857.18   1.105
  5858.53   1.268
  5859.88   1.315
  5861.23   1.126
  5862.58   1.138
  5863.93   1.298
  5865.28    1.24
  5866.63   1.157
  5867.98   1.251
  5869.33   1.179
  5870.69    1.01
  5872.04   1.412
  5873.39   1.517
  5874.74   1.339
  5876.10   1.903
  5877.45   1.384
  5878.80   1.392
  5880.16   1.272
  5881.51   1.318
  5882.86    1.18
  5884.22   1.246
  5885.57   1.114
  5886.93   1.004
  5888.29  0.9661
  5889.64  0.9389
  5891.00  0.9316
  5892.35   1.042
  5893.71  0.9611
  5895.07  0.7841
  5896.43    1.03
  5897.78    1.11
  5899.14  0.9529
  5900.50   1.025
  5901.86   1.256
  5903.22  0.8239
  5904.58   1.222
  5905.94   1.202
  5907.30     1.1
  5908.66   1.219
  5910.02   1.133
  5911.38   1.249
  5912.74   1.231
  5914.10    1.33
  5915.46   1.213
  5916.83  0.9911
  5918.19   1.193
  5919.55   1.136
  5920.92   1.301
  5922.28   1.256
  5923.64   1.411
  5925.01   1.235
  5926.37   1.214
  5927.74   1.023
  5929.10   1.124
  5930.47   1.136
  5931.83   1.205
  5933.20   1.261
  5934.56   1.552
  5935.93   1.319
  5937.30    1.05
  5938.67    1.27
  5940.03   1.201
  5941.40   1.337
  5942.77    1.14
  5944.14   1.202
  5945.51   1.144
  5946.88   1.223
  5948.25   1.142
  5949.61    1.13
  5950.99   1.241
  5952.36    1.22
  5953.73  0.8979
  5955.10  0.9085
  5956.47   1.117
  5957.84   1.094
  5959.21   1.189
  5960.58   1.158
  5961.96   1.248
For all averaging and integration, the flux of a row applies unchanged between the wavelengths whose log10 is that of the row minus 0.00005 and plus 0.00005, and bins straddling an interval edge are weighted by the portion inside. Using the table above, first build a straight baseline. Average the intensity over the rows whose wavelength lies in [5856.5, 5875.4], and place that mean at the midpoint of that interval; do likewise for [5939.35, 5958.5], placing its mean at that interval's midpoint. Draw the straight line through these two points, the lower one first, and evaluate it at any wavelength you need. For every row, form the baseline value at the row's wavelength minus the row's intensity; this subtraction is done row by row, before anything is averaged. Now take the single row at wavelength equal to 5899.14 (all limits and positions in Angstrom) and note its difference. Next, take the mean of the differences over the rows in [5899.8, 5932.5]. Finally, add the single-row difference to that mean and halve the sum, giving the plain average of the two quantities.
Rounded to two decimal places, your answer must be 0.13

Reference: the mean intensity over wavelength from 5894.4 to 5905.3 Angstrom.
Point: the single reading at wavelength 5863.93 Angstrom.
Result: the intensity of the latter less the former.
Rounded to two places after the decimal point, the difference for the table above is 0.27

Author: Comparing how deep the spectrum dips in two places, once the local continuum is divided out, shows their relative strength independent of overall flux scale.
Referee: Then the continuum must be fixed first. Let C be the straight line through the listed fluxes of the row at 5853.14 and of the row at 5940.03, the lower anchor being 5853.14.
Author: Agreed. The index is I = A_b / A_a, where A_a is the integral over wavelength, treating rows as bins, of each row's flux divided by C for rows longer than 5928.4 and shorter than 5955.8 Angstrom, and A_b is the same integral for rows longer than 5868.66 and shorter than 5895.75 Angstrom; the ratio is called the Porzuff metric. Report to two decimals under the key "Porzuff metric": 0.97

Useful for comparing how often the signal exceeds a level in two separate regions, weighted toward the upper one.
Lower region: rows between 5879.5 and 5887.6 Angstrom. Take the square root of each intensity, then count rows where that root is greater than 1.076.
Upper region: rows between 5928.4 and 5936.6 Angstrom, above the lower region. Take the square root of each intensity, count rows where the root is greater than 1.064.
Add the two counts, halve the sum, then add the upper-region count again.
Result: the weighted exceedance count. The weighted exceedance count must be 9.5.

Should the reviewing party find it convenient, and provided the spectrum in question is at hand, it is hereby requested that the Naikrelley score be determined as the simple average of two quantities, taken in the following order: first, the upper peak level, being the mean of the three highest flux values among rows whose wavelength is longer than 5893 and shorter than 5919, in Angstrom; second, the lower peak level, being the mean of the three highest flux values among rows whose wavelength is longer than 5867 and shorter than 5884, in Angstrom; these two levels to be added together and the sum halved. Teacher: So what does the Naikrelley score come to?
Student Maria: 1.44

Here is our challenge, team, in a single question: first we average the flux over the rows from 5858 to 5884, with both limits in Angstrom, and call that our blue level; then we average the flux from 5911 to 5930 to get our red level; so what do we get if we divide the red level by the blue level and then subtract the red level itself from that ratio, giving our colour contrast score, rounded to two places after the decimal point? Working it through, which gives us -0.28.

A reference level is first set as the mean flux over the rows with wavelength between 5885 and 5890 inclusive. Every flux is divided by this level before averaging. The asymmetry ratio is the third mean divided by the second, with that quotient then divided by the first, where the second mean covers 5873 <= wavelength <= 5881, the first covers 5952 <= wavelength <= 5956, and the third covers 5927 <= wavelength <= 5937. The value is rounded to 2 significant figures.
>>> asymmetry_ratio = 0.84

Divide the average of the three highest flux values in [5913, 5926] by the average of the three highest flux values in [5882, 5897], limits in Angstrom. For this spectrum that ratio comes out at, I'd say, 1.14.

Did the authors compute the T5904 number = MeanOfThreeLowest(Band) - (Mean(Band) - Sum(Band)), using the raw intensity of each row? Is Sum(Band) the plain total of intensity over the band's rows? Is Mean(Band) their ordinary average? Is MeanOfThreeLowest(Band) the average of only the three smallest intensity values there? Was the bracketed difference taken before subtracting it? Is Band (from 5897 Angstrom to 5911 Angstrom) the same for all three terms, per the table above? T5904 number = 10.9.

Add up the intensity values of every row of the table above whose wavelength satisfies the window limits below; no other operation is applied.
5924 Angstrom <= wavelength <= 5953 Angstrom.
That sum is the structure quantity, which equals 25.4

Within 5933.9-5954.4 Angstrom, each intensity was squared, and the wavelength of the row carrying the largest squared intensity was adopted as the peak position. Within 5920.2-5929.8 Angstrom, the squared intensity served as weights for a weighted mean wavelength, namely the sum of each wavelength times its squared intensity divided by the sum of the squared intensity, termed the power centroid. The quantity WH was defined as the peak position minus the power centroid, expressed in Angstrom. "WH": 9.9 Angstrom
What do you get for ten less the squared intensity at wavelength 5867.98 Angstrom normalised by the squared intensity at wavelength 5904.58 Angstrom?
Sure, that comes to 8.95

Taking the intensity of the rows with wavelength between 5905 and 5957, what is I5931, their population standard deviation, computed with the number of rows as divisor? 0.12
